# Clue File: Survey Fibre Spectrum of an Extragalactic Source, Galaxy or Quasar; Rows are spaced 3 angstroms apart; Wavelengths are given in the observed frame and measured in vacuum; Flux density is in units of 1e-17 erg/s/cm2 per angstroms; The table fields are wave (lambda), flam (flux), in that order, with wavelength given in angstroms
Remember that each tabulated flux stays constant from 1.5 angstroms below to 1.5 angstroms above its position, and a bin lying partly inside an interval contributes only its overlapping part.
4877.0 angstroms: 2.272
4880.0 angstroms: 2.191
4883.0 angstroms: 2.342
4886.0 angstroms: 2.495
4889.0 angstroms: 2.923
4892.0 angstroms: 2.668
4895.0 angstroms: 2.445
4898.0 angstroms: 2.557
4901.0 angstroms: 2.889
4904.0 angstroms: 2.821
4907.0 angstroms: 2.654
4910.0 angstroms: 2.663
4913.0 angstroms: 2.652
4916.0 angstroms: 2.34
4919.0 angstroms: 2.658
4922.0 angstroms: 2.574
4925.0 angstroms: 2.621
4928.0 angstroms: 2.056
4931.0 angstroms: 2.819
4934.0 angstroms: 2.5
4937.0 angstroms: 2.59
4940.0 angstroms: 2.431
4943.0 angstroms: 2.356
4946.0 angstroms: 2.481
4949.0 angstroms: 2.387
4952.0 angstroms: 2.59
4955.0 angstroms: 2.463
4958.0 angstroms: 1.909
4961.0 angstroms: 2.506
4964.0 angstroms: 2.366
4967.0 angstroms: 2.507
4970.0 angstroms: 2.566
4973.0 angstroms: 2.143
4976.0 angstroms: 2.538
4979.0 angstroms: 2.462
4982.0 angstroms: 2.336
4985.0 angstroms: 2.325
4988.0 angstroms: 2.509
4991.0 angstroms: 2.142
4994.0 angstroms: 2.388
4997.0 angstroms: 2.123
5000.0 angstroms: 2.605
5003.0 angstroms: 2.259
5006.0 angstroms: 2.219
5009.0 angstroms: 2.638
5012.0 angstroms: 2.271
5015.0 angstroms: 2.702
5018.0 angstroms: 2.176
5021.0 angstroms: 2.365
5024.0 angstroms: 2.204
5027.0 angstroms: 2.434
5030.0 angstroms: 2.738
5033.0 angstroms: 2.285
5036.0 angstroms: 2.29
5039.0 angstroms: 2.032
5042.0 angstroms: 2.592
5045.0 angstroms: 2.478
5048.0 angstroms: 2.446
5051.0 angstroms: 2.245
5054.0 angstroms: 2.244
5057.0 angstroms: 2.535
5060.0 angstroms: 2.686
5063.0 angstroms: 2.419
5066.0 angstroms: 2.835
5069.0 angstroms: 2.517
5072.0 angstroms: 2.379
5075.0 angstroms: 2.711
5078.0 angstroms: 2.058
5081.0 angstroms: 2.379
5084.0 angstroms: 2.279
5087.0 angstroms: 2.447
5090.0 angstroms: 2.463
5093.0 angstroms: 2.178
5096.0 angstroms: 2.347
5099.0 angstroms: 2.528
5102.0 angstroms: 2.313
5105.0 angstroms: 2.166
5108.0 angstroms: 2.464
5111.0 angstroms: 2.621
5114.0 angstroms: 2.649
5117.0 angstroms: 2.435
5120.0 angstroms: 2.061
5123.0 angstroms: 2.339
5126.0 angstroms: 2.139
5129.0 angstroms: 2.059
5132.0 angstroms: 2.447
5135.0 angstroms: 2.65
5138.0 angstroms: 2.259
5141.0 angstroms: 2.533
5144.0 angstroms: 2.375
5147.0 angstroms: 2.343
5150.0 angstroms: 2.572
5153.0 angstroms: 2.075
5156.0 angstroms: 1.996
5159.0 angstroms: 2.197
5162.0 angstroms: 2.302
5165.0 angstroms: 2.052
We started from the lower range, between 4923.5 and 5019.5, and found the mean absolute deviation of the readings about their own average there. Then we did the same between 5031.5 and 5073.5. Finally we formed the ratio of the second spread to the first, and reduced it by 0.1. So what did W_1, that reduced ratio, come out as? 0.85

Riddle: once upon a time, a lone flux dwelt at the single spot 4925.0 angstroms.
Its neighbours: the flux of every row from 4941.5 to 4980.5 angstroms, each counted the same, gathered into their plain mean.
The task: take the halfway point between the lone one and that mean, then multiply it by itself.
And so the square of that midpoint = 6.3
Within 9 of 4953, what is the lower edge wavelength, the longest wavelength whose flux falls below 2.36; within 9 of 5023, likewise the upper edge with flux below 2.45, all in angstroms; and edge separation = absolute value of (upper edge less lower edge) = 69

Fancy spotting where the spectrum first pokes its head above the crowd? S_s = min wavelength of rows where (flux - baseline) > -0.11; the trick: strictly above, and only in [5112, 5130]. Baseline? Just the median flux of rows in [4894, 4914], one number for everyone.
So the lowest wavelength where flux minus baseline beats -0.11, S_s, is 5114.0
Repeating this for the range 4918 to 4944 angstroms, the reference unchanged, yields 4919.0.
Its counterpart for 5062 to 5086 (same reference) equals 5066.0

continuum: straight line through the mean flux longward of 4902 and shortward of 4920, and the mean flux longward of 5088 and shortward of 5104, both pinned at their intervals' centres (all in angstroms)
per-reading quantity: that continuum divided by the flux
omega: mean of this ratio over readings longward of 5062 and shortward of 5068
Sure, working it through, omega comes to 0.92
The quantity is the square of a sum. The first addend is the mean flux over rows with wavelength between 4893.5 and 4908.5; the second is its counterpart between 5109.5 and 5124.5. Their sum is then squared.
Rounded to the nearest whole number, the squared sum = 26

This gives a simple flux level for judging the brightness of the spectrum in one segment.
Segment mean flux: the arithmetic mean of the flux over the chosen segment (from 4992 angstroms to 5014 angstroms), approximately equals 2.36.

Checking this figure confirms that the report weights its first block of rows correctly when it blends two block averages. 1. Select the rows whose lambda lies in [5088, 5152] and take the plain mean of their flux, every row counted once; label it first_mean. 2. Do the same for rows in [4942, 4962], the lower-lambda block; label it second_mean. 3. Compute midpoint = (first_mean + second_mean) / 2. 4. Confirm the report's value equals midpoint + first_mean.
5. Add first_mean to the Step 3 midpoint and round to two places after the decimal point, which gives 4.76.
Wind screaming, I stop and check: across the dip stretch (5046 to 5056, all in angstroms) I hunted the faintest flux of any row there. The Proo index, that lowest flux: 2.244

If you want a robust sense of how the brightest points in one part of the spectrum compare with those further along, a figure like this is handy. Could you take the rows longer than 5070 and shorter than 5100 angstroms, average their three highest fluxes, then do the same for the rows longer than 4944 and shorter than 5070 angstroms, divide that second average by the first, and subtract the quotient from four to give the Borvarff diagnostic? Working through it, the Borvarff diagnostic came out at 2.93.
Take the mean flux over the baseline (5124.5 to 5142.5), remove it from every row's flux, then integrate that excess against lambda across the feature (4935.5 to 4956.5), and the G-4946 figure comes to 2.6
